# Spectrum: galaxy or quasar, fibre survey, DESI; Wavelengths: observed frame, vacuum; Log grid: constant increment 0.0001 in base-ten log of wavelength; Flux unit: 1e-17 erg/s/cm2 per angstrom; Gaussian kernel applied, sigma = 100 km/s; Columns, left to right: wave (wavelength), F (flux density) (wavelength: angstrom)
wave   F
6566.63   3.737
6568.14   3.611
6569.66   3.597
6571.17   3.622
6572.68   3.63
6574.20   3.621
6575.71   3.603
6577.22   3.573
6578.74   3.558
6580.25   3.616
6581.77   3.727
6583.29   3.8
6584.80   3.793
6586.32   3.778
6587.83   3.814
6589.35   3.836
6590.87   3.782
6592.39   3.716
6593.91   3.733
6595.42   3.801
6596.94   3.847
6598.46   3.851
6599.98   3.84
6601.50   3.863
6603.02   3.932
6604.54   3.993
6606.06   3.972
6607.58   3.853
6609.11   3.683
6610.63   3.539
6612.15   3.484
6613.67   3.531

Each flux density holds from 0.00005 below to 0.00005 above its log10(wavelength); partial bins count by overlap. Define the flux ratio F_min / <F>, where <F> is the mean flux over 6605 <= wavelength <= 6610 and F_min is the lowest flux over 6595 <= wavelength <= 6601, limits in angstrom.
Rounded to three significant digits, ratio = 0.991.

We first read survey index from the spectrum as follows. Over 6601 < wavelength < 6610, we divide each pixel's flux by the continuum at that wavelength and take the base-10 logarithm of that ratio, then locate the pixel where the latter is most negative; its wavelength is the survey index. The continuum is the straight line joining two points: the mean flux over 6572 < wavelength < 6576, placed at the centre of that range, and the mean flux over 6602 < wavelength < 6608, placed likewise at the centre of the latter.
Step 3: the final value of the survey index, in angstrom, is 6609.11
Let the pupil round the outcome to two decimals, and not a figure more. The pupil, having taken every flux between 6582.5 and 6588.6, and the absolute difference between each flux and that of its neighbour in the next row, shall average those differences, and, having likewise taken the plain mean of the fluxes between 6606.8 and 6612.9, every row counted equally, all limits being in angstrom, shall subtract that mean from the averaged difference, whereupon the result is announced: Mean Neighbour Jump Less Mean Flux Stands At -3.62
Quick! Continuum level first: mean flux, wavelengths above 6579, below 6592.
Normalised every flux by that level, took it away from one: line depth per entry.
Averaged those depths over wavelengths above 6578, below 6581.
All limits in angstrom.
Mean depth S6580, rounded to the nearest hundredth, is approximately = 0.05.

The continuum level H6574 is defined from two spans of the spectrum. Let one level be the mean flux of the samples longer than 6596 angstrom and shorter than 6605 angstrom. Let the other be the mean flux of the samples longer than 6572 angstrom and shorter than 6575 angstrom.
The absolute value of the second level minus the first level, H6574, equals 0.26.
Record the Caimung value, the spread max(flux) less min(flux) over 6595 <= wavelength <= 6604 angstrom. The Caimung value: 0.13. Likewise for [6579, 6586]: 0.18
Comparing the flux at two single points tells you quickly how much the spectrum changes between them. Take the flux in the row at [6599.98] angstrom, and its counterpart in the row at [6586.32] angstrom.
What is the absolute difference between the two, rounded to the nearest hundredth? 0.06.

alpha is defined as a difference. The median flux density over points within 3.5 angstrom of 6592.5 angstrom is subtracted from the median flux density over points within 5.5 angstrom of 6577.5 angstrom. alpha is -0.17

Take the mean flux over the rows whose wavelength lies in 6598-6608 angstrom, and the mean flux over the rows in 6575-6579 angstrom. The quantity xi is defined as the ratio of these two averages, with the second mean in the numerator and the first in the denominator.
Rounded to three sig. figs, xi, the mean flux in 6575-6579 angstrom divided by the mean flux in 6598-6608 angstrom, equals 0.917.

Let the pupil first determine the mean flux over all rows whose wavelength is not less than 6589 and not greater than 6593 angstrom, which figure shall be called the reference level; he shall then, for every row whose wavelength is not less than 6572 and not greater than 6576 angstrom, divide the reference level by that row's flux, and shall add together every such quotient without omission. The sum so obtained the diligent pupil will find 3.13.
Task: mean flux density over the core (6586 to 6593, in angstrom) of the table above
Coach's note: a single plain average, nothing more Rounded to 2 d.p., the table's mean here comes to 3.79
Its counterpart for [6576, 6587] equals 3.69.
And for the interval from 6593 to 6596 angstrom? 3.77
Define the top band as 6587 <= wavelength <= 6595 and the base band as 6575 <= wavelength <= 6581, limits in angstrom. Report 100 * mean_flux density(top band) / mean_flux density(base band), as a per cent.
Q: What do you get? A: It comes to 105.3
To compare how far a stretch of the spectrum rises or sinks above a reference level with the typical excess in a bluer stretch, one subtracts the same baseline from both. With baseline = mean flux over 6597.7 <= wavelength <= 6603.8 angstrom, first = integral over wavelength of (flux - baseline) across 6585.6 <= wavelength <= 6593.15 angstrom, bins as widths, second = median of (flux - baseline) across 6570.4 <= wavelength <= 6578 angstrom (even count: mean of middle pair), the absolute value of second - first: 0.40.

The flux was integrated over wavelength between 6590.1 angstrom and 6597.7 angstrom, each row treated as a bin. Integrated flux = 28.7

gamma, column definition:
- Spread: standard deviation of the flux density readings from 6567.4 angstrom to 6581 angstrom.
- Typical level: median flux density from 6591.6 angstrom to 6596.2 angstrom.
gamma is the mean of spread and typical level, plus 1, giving 2.88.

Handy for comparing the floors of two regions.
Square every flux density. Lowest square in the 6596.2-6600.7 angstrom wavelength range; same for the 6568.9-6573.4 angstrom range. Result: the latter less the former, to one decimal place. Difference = -1.8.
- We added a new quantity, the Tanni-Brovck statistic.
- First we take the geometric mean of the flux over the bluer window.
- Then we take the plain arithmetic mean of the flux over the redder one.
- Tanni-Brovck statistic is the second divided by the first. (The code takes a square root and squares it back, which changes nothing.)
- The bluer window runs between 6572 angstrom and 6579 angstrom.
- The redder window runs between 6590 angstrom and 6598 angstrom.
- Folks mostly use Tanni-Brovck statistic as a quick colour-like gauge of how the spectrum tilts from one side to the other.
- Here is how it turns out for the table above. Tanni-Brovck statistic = 1.05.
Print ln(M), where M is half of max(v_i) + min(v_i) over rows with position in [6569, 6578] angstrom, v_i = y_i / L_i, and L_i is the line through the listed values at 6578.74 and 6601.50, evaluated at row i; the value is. 0.029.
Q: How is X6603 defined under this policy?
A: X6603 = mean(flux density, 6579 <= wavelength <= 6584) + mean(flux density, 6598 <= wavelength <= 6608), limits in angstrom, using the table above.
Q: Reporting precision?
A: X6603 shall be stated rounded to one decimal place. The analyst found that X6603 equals 7.6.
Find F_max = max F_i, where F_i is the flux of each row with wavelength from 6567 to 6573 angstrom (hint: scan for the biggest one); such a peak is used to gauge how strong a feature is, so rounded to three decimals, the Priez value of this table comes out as 3.630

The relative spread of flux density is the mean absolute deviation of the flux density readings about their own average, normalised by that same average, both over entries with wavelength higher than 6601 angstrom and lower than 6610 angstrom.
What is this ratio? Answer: 0.021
